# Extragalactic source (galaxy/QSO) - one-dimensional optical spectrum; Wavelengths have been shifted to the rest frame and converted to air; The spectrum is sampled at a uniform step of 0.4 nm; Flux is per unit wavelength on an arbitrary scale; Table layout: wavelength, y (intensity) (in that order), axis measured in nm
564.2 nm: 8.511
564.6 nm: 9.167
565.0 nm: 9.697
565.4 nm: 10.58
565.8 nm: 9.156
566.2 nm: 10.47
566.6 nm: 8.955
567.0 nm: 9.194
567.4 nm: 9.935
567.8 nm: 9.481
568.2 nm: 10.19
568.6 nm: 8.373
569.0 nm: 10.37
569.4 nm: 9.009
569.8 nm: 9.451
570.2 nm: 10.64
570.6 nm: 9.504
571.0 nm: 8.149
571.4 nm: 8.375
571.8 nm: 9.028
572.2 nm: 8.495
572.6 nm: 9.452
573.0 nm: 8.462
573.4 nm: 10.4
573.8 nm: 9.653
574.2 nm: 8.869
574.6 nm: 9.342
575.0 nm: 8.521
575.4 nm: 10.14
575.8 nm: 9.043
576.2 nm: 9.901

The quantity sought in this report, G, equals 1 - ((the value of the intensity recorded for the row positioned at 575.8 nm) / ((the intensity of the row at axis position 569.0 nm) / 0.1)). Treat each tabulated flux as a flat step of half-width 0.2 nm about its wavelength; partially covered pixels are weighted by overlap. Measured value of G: 0.913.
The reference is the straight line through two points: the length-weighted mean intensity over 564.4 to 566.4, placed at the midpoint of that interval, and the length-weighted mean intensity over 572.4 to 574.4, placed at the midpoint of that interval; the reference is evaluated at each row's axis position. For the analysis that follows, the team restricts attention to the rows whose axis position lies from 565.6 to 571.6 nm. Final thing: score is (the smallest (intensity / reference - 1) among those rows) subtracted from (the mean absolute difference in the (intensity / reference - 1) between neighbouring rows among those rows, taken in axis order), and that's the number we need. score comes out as 0.250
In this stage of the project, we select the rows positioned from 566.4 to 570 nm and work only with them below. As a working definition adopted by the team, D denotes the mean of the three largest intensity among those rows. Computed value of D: 10.2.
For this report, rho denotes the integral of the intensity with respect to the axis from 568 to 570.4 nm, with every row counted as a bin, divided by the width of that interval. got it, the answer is 9.7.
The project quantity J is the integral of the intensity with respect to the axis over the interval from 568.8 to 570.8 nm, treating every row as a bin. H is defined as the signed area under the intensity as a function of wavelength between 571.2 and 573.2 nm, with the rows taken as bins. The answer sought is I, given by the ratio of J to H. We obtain 1.12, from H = 17.5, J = 19.6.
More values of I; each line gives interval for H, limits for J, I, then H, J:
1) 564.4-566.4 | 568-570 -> 0.97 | 19.6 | 19.0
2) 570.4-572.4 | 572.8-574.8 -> 1.07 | 17.4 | 18.7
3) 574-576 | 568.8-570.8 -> 1.07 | 18.4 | 19.6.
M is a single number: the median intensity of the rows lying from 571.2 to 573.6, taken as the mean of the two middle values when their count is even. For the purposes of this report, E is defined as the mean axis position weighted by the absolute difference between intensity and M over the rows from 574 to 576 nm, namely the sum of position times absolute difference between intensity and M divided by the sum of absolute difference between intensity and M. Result 575.18 nm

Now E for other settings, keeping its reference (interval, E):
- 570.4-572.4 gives 571.17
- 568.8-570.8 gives 569.79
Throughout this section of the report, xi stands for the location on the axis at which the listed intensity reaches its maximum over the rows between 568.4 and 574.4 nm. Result 570.2 nm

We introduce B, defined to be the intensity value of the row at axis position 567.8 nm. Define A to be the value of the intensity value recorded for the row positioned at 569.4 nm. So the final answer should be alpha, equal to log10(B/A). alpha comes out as 0.02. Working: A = 9.009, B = 9.481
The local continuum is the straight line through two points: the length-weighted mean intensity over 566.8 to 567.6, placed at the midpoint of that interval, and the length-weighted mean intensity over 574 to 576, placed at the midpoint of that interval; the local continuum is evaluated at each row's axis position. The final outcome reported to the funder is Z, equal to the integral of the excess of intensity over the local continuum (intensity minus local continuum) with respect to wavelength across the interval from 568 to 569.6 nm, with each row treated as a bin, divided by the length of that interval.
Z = 0.00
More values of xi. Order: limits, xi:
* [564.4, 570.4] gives 570.2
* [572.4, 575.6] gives 573.4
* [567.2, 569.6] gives 569.0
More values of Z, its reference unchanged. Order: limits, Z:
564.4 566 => -0.01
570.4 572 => -0.60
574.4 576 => 0.09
